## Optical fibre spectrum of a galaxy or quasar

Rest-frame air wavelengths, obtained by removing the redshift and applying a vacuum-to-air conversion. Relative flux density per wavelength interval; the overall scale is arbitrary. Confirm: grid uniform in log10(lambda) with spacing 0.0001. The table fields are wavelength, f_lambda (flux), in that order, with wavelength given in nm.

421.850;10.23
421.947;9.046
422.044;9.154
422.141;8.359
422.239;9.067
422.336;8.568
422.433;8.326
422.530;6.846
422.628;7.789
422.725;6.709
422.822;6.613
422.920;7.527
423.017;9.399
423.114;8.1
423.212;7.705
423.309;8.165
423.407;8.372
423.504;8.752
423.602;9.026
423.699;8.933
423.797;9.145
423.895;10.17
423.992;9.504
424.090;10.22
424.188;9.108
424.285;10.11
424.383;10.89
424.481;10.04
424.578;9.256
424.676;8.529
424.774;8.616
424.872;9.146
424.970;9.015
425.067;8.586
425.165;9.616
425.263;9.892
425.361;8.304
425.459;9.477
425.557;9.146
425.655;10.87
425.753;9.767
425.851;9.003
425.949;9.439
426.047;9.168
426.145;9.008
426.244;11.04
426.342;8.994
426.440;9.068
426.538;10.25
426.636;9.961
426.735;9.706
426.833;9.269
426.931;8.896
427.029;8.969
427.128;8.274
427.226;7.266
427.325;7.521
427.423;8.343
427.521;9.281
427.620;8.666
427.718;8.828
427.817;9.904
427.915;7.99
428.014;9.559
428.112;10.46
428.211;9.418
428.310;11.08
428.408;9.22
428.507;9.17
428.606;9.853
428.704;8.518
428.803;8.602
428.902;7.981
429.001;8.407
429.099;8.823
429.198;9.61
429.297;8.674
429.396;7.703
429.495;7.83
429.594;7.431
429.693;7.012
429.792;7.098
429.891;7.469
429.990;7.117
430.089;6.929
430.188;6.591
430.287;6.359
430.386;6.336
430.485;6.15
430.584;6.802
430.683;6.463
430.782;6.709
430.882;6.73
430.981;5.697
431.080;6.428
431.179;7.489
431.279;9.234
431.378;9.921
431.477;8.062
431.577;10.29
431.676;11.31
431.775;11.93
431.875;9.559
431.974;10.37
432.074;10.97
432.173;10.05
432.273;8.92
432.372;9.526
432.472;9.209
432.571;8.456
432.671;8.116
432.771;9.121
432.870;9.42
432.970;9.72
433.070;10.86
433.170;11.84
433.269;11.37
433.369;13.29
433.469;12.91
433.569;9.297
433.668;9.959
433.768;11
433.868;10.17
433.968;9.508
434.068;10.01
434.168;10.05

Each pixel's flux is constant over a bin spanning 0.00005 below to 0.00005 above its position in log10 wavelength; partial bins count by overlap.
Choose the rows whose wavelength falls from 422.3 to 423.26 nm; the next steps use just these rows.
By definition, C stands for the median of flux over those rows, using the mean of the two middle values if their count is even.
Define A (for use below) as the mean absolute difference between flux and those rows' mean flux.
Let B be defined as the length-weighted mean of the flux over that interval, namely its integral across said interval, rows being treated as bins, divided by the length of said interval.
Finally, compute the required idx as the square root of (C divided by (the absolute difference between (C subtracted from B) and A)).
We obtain 3.38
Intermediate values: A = 0.678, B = 7.7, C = 7.75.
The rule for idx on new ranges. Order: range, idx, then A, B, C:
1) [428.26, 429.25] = 4.11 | 0.660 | 9.1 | 9.00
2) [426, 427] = 6.02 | 0.563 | 9.5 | 9.22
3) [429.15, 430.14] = 4.39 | 0.614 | 7.7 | 7.45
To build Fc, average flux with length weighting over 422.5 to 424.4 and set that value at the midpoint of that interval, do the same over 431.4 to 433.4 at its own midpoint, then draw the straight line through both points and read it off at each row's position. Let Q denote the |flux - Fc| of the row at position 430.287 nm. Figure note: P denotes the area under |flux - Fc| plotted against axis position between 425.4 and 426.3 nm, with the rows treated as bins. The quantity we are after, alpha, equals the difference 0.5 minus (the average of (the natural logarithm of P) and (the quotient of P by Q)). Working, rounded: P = 0.58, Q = 3.4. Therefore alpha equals 0.7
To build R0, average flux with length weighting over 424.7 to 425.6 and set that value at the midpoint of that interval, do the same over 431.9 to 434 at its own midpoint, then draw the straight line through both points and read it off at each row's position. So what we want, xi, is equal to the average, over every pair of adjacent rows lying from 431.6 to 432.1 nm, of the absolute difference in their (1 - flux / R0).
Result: 0.11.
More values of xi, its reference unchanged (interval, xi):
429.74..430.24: 0.03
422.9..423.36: 0.11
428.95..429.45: 0.08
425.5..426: 0.11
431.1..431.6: 0.16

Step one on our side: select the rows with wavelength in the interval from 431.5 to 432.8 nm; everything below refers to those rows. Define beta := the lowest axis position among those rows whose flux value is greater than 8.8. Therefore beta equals 431.577 nm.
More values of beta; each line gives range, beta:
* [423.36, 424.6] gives 423.602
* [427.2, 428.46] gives 427.521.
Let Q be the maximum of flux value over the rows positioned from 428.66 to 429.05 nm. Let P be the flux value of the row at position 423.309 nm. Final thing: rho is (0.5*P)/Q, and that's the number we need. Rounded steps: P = 8.165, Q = 8.602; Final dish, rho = 0.475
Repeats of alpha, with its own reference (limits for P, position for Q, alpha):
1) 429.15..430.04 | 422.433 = -5.6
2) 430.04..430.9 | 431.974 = -3.9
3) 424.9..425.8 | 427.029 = -0.5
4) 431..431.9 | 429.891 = 0.0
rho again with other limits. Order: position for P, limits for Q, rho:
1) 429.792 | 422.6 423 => 0.456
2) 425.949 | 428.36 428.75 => 0.479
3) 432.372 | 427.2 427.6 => 0.513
